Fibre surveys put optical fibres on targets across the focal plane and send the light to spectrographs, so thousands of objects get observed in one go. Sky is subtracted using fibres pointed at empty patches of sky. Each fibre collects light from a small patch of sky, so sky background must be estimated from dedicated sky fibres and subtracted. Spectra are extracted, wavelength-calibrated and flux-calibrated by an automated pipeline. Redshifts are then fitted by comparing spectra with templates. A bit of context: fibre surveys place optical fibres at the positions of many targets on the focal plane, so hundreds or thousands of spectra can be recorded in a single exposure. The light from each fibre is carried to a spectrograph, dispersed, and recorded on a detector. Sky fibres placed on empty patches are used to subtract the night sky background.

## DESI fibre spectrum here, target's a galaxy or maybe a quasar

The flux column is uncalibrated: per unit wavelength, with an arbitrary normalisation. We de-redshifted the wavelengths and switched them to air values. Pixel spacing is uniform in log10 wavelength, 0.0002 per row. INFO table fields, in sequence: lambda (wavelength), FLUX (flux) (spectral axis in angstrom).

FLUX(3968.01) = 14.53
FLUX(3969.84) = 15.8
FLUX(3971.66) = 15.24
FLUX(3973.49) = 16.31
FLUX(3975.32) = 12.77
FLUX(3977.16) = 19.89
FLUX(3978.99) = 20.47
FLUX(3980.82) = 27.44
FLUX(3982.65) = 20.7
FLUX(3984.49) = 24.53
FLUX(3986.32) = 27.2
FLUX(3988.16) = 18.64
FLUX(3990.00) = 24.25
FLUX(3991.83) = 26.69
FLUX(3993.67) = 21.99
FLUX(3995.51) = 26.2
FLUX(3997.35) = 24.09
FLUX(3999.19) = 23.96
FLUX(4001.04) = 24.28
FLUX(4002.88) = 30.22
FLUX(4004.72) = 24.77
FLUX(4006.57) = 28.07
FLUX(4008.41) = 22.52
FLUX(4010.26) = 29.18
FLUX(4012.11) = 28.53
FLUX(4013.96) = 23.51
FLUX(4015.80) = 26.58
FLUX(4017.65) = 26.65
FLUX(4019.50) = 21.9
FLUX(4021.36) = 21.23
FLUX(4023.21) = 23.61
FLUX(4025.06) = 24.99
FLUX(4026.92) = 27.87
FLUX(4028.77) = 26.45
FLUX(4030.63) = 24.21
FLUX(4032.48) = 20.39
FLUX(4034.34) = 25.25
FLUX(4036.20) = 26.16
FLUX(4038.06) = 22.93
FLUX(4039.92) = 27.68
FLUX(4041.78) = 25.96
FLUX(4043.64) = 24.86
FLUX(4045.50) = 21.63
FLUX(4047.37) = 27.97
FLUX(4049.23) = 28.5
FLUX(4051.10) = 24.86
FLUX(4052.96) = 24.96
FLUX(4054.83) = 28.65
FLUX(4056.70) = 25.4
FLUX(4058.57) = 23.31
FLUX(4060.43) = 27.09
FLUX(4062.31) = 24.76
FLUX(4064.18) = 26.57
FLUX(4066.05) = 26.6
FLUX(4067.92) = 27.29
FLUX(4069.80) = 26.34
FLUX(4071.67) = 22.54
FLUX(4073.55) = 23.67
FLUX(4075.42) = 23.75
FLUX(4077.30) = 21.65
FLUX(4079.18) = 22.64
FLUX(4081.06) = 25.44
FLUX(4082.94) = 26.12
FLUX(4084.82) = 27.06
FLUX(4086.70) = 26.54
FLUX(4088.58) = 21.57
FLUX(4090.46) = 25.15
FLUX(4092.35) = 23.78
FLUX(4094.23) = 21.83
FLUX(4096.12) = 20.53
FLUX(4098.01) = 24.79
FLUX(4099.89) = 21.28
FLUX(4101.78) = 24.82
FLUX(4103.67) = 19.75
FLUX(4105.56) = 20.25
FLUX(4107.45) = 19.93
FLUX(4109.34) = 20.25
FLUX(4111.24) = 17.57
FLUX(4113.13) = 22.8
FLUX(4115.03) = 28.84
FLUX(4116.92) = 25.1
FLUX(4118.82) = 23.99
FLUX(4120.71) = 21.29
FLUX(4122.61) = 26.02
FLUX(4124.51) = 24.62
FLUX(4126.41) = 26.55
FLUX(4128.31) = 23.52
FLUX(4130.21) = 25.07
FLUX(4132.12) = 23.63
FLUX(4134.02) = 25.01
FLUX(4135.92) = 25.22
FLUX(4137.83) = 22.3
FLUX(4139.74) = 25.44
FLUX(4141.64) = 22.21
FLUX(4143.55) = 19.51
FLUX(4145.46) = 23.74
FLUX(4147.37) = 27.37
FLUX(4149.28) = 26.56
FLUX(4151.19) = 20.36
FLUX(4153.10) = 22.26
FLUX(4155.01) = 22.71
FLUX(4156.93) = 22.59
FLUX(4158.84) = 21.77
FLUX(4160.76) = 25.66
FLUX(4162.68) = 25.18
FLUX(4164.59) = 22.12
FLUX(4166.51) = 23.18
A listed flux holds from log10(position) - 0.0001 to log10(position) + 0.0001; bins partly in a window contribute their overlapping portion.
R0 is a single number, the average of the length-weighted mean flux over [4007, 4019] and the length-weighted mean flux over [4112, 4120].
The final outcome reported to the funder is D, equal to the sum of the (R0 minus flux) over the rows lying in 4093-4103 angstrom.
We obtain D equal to 14.3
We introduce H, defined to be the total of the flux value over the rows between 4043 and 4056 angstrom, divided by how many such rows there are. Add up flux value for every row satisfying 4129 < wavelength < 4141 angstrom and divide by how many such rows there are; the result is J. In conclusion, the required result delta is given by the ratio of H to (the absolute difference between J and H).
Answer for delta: 17.6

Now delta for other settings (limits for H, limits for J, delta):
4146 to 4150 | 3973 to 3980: 2.8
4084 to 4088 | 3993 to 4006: 15.5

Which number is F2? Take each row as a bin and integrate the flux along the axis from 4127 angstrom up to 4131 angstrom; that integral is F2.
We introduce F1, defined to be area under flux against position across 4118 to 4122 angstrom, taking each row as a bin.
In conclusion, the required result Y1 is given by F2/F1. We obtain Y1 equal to 1.07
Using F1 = 92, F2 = 98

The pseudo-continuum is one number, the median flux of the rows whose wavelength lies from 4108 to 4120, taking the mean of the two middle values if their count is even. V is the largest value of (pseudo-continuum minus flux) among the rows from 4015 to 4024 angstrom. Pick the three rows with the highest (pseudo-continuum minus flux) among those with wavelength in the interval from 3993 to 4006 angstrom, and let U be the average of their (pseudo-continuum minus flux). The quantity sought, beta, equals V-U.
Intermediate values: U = 0.0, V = 2.2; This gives 2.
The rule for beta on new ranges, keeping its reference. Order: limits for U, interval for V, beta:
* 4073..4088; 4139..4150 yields 3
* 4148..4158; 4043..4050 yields 0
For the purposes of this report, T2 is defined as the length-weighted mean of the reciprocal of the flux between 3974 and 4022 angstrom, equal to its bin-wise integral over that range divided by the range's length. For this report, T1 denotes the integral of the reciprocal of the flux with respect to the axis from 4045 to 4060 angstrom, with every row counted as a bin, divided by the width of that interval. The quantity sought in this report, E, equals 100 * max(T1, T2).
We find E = 4.29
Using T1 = 0.0390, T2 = 0.0429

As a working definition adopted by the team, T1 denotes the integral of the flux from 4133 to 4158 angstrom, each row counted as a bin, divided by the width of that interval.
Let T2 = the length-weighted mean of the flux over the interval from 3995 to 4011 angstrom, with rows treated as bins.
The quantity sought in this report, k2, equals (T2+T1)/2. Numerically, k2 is 24.7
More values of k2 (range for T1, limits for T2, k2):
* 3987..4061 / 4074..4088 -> 24.9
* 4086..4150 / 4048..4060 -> 24.7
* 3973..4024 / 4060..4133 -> 23.9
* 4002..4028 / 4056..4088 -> 25.4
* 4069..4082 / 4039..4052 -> 24.8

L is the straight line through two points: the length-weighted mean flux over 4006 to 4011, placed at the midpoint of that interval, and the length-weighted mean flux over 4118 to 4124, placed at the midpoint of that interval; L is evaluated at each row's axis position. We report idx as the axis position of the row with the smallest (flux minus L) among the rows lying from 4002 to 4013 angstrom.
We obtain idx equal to 4008.41 angstrom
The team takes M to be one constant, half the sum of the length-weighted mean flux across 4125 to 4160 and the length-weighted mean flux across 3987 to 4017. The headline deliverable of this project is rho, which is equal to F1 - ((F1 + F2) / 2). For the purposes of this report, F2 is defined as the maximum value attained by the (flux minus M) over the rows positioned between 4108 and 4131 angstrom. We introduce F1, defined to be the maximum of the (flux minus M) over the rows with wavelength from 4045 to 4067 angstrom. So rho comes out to -0.1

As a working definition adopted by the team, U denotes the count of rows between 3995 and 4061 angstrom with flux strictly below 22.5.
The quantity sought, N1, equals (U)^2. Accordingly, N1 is 16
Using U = 4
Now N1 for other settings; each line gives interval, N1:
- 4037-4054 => 1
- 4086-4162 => 256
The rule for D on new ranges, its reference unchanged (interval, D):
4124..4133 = 4.1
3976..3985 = 14.5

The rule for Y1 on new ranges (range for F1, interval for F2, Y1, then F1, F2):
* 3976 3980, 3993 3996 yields 0.90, 80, 72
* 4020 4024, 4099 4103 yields 1.02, 89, 91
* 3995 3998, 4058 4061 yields 1.01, 75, 76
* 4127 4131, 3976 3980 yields 0.81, 98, 80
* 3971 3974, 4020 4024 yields 1.89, 47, 89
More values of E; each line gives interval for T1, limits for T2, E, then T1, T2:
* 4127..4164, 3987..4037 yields 4.25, 0.0425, 0.0406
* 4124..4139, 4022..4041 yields 4.09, 0.0409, 0.0405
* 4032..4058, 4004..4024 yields 4.02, 0.0397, 0.0402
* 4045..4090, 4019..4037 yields 4.16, 0.0399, 0.0416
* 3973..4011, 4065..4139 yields 4.41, 0.0441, 0.0426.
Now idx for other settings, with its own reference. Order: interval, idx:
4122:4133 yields 4128.31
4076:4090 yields 4077.30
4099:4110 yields 4103.67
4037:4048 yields 4045.50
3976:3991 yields 3988.16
